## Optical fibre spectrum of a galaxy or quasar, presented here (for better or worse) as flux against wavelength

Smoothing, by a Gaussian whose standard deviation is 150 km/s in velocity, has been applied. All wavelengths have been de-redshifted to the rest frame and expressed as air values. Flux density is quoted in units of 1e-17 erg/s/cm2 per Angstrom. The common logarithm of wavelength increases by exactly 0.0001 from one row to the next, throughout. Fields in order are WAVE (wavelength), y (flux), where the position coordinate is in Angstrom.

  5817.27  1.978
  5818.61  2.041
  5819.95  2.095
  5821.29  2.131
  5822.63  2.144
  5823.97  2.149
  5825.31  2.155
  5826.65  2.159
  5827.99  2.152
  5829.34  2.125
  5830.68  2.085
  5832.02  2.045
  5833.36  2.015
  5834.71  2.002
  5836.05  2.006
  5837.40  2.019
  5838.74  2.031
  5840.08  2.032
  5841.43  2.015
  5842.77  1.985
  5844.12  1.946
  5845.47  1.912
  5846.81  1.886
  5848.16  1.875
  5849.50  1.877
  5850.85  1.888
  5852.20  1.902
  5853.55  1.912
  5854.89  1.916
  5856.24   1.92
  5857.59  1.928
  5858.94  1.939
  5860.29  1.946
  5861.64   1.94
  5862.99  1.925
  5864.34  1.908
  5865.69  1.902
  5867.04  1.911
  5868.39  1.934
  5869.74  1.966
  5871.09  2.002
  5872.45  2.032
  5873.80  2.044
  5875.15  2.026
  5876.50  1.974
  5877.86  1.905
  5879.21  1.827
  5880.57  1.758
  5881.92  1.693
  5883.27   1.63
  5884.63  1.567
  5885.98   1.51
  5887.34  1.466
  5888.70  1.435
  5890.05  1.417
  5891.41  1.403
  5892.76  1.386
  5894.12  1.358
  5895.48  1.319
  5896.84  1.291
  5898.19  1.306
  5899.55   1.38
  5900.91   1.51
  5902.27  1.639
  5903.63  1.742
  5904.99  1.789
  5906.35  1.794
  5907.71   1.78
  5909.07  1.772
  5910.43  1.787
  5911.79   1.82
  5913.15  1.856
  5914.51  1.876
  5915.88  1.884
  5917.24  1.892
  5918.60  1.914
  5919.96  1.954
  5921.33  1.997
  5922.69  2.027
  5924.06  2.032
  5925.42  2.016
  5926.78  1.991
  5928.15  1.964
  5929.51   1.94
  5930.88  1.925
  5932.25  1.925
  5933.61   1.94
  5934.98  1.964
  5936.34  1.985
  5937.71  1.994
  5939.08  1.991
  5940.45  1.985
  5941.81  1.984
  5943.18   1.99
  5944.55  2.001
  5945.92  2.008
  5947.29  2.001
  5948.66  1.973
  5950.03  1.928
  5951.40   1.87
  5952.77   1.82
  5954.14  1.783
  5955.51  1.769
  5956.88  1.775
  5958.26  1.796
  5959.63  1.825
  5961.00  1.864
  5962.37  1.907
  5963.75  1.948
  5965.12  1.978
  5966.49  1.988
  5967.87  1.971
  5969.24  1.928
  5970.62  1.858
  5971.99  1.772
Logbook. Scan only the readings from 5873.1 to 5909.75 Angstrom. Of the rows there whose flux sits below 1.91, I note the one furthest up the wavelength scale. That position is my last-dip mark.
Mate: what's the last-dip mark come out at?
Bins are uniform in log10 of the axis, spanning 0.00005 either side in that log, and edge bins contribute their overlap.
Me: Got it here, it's 5909.07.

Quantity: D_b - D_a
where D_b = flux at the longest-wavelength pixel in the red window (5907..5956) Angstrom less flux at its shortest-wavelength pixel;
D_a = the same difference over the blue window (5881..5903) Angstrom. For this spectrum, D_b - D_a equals 0.0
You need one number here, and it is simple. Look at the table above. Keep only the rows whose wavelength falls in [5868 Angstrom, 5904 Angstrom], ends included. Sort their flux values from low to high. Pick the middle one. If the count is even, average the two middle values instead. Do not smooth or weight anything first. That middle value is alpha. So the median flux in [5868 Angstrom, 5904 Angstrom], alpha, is 1.63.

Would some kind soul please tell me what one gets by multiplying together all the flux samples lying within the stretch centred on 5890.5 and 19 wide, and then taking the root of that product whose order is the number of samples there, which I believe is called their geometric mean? 1.44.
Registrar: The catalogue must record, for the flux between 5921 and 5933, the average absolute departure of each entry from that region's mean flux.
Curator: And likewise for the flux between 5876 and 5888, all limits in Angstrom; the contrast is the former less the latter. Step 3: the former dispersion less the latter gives -0.11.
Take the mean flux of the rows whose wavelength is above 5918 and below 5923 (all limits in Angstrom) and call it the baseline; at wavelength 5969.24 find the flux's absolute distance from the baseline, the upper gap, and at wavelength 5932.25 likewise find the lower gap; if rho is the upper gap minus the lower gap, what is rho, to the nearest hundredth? 0.00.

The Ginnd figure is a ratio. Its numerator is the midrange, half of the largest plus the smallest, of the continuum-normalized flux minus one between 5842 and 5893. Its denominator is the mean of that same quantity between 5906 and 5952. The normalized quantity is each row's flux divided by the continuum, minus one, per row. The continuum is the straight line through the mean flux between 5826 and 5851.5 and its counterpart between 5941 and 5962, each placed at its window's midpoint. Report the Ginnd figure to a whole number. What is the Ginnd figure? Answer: -12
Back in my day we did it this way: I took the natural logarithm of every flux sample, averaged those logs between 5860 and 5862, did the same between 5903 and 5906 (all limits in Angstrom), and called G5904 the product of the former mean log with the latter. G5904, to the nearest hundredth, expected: 0.38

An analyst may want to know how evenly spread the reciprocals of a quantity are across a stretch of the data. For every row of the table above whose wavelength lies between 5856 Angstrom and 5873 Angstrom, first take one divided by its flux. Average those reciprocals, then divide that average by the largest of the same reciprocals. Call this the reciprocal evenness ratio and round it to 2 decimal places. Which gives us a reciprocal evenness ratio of 0.98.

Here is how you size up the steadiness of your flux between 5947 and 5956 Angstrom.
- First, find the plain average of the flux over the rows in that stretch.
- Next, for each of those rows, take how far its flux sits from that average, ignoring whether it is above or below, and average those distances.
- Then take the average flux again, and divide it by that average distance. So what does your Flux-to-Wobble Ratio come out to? 24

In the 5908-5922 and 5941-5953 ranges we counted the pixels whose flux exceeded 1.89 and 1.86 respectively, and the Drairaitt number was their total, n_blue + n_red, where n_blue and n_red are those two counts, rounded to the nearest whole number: 12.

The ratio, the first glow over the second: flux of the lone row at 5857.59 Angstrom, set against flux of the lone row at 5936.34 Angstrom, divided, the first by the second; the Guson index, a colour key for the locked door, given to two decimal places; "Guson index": 0.97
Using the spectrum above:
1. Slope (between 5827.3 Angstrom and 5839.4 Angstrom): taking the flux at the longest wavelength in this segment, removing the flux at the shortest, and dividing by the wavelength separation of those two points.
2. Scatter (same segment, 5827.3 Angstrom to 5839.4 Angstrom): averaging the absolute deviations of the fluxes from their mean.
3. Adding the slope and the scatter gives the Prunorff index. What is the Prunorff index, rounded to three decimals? 0.034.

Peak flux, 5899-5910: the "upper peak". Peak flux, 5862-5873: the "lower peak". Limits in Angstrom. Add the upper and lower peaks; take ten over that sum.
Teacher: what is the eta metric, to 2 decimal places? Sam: 2.61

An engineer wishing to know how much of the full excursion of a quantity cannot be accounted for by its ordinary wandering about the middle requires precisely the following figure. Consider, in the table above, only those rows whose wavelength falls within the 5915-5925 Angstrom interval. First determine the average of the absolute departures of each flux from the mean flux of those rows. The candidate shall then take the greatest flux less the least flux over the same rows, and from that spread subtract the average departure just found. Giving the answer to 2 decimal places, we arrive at 0.10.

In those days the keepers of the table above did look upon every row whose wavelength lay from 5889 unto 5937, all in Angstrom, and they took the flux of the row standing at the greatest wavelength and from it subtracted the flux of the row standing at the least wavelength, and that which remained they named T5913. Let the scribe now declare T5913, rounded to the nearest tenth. 0.6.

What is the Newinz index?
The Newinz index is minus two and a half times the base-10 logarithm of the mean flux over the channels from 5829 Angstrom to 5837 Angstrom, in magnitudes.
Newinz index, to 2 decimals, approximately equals -0.78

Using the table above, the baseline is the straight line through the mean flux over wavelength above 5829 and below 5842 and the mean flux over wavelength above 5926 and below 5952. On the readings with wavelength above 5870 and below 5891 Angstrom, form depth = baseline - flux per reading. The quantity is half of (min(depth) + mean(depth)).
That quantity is 0.11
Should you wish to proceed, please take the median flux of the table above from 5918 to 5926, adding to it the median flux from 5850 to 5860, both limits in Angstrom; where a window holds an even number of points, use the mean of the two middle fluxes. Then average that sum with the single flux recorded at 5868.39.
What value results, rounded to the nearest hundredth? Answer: 2.93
